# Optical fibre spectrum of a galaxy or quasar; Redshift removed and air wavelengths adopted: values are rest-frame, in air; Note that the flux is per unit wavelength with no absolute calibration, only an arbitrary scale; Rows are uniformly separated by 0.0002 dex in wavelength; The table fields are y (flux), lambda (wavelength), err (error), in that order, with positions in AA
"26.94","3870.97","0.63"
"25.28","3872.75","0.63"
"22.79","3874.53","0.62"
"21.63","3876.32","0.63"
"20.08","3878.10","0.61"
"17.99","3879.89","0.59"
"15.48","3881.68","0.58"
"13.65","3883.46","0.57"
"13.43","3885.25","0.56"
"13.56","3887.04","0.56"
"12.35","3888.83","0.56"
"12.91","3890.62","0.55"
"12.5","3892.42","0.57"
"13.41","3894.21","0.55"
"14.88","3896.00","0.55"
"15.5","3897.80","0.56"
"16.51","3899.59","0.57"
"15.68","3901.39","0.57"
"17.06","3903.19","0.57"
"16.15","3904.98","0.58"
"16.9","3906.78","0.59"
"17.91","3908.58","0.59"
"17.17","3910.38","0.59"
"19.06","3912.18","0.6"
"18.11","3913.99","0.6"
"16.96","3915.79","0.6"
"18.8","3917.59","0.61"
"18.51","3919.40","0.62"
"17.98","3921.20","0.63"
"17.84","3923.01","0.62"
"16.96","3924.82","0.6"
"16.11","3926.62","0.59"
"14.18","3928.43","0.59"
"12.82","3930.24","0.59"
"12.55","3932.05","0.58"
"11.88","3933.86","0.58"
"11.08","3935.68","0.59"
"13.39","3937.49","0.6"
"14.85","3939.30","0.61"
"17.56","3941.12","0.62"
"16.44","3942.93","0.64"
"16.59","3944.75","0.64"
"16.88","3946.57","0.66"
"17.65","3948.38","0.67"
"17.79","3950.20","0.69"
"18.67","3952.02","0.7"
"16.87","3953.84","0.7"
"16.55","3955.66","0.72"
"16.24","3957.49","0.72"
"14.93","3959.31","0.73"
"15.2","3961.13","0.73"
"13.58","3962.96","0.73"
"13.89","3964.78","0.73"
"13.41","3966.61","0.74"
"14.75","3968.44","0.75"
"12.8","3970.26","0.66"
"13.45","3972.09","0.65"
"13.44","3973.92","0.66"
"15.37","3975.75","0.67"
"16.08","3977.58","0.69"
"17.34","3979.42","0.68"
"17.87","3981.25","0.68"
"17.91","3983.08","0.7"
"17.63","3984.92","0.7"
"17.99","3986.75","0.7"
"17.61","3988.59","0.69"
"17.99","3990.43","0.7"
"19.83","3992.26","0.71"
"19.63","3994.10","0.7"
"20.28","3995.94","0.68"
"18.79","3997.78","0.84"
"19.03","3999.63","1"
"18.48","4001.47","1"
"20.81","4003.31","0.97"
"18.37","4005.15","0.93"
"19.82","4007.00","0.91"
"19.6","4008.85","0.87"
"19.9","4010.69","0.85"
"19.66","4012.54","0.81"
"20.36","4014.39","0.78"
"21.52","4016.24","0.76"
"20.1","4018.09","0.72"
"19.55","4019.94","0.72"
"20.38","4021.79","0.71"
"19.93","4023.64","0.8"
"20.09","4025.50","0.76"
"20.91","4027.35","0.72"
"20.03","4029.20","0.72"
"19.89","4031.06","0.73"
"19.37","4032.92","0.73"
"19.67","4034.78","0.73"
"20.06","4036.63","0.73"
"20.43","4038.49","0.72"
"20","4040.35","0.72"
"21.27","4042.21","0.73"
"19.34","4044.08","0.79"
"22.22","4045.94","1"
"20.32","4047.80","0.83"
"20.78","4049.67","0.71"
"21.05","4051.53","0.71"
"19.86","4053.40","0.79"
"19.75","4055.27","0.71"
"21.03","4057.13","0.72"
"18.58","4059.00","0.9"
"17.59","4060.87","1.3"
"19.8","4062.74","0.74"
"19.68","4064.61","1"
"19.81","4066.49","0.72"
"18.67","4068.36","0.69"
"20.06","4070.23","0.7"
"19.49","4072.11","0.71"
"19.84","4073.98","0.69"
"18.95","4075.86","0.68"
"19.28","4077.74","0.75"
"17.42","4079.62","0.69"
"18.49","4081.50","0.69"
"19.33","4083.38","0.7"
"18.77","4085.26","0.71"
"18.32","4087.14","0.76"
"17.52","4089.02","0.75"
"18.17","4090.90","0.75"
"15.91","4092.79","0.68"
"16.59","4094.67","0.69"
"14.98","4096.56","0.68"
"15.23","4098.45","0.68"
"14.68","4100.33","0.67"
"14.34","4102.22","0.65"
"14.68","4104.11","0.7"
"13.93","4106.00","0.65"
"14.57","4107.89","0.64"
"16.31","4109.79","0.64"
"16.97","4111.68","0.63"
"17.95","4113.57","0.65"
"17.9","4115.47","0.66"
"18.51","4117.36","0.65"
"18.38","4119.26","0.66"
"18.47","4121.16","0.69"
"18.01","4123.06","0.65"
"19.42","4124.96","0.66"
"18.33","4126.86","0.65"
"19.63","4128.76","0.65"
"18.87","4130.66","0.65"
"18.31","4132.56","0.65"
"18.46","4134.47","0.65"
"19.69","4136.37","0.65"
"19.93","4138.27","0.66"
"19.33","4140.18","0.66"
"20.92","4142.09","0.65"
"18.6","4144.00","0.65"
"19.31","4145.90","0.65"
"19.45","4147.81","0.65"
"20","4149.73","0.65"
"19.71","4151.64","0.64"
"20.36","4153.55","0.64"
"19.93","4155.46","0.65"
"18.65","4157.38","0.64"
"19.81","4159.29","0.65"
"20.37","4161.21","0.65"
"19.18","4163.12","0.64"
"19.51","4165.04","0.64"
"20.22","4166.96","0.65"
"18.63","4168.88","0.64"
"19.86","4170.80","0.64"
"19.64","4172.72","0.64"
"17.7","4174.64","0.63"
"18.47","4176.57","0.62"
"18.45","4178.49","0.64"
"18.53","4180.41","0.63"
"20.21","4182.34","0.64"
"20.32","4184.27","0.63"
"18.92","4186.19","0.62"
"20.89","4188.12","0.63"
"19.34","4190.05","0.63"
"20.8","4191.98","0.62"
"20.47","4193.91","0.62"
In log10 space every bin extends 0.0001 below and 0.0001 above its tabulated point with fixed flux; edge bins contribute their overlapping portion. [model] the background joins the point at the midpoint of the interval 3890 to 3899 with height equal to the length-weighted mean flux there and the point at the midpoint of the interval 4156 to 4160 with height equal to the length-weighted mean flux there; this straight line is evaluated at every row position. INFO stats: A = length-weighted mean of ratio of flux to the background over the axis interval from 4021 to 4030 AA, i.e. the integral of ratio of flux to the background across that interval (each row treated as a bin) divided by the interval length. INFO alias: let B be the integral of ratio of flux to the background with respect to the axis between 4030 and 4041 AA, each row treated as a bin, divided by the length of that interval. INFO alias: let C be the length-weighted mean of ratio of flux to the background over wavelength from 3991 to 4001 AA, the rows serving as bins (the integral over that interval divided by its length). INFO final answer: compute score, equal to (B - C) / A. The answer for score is -0.02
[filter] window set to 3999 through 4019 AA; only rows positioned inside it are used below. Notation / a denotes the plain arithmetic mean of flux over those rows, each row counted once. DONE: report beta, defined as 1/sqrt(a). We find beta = 0.225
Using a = 20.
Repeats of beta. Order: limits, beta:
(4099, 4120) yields 0.248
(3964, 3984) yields 0.257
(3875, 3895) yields 0.257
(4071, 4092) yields 0.231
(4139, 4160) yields 0.226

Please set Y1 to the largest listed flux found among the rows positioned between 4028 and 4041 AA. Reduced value 20.43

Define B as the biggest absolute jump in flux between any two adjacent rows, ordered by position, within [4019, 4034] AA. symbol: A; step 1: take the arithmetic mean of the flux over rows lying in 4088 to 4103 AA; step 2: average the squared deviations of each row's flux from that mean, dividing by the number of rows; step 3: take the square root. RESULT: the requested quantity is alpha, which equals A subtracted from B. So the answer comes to -0.4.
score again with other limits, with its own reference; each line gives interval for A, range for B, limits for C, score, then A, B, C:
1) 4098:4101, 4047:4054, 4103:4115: 0.41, 0.83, 1.20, 0.86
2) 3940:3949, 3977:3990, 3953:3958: 0.02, 1.13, 1.11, 1.09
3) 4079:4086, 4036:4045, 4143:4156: 0.16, 1.05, 1.20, 1.03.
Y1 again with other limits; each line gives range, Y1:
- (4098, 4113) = 16.97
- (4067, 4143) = 20.92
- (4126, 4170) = 20.92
